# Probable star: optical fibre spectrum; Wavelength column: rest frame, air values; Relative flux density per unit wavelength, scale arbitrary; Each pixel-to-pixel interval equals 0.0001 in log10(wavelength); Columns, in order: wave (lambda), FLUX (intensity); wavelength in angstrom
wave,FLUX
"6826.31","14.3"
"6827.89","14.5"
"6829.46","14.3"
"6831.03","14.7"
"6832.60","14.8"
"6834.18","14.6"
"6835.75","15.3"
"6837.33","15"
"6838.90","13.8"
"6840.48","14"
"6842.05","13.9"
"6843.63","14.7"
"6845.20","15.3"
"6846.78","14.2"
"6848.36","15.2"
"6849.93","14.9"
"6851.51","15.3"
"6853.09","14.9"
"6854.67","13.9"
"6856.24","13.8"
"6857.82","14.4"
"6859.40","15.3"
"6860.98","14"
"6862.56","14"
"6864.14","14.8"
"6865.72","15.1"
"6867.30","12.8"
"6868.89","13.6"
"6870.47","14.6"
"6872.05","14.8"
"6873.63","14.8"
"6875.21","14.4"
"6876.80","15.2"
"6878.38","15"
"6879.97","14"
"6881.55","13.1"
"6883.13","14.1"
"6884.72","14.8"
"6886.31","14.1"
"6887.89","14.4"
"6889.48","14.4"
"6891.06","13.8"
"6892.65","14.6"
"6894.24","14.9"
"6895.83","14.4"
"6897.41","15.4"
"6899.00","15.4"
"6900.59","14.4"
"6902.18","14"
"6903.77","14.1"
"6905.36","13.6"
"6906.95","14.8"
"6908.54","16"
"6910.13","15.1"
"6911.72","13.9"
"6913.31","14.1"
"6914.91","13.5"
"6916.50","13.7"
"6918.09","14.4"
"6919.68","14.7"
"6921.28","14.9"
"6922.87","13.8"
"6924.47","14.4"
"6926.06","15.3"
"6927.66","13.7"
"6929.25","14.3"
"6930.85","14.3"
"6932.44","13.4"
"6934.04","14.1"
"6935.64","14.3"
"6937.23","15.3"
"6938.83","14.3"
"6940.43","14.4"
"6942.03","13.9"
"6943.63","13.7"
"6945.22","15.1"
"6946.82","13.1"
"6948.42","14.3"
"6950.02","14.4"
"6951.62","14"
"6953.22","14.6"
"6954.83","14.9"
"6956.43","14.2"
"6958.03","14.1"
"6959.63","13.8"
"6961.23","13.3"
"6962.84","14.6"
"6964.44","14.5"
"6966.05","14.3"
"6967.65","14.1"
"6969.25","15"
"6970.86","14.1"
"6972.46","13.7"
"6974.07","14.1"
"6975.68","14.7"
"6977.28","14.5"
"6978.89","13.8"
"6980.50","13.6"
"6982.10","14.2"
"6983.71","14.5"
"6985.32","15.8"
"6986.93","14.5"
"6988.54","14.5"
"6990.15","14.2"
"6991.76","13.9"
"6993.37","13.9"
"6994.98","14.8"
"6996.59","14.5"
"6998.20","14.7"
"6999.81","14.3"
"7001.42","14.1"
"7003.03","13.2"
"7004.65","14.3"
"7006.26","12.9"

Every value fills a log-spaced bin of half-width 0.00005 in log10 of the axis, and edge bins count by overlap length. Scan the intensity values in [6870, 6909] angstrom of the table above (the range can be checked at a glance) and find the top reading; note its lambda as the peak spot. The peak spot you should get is 6908.54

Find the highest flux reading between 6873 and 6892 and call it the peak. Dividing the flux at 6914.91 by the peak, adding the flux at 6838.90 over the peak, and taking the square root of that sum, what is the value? 1.34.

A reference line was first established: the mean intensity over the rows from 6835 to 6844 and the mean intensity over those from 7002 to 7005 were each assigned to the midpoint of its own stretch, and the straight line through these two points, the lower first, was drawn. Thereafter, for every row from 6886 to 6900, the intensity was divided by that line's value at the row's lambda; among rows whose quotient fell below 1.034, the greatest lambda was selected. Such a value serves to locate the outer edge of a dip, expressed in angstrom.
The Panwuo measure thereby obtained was 6895.83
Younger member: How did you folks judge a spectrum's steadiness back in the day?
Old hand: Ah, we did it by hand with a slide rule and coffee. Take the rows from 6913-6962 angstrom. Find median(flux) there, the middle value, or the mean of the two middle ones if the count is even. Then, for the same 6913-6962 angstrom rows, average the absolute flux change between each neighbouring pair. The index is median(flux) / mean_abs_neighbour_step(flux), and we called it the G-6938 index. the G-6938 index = 22.6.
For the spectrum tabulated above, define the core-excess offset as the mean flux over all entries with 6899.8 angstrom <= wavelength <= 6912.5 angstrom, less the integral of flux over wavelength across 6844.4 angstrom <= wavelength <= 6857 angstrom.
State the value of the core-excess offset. -171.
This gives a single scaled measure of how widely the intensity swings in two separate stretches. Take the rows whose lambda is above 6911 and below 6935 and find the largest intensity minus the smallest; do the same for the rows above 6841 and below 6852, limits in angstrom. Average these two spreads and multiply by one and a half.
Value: 2.5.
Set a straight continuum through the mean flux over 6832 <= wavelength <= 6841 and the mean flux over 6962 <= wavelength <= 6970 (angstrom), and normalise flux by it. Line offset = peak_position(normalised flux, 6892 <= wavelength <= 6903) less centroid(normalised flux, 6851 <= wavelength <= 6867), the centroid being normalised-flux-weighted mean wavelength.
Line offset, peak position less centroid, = 40.4 angstrom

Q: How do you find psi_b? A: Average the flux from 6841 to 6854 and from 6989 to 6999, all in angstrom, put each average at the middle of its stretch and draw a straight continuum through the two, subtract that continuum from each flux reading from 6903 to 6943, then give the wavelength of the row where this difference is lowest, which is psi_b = 6932.44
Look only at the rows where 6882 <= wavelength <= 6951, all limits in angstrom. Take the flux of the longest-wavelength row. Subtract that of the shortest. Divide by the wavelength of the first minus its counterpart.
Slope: 0.00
